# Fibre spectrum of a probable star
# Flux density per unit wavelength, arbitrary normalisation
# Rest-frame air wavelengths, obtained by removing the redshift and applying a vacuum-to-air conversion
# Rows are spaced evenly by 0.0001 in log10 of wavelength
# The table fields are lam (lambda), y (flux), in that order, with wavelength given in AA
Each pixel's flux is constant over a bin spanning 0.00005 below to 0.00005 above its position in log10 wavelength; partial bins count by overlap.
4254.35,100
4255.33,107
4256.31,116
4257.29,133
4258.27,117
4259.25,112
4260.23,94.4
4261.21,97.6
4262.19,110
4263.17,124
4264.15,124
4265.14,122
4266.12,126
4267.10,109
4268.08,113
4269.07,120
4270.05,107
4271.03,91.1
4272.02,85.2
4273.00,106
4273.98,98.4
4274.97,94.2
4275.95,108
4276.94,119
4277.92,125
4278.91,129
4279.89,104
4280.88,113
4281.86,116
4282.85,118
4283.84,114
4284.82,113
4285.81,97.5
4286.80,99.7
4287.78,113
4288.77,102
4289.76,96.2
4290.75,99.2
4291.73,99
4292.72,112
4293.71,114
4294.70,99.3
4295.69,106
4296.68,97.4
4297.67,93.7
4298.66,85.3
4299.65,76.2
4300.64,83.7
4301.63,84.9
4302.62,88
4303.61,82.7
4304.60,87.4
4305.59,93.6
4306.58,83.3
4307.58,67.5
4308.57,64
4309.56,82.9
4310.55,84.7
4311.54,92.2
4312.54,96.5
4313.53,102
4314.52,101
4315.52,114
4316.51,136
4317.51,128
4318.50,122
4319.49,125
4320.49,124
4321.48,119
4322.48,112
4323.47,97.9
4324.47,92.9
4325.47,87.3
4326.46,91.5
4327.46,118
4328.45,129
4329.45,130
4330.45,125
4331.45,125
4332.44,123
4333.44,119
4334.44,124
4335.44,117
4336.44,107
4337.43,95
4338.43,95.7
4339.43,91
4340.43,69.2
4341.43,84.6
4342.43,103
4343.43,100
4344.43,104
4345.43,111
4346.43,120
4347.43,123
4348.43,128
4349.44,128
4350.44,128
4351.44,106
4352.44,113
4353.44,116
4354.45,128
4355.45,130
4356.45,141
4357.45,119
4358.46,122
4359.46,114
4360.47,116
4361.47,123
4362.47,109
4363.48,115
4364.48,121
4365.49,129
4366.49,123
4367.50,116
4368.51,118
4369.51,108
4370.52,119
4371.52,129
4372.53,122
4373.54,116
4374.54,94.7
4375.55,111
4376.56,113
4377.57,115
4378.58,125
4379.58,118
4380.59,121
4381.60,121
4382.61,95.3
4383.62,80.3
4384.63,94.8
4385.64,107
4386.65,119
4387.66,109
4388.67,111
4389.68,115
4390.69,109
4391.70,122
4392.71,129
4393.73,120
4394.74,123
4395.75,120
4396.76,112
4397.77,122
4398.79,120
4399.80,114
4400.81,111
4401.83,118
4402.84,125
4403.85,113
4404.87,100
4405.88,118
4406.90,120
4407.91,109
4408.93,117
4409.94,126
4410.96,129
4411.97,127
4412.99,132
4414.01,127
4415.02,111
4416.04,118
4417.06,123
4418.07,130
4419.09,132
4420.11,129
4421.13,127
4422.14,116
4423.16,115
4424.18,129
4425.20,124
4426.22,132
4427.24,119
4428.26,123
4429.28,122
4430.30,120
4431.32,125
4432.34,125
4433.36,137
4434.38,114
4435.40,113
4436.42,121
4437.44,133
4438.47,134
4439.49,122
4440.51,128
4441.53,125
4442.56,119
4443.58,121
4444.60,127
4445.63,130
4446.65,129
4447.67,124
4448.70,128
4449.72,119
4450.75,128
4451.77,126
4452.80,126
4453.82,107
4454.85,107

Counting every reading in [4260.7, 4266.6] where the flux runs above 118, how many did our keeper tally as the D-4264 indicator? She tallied 4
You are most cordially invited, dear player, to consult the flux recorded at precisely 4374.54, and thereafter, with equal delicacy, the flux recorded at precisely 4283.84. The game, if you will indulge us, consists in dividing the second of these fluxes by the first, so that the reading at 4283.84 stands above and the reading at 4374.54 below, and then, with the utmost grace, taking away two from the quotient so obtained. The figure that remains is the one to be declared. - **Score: -0.80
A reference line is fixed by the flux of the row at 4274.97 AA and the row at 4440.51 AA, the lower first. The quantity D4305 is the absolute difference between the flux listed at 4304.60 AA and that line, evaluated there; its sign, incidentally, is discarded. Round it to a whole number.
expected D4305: 13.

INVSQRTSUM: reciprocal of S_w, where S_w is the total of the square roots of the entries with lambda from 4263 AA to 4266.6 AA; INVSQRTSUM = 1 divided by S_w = 0.0225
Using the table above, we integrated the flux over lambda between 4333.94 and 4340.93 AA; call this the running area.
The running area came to 698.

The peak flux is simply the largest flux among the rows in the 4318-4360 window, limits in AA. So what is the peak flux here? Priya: 141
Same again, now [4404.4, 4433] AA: 132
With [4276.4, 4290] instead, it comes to 129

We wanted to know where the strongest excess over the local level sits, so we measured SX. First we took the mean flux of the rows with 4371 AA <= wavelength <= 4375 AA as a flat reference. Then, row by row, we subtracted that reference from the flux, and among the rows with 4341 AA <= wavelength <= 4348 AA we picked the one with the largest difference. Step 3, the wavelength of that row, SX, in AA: 4347.43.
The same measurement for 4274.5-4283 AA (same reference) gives 4278.91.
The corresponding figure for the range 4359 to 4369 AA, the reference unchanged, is 4365.49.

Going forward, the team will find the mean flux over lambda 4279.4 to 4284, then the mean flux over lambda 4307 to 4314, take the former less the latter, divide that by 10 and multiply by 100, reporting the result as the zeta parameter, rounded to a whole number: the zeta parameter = 287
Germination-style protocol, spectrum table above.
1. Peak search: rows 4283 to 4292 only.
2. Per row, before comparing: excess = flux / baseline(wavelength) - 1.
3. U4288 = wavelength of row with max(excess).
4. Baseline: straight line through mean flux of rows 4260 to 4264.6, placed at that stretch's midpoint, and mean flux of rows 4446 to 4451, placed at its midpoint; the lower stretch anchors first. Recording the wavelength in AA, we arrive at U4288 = 4283.84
